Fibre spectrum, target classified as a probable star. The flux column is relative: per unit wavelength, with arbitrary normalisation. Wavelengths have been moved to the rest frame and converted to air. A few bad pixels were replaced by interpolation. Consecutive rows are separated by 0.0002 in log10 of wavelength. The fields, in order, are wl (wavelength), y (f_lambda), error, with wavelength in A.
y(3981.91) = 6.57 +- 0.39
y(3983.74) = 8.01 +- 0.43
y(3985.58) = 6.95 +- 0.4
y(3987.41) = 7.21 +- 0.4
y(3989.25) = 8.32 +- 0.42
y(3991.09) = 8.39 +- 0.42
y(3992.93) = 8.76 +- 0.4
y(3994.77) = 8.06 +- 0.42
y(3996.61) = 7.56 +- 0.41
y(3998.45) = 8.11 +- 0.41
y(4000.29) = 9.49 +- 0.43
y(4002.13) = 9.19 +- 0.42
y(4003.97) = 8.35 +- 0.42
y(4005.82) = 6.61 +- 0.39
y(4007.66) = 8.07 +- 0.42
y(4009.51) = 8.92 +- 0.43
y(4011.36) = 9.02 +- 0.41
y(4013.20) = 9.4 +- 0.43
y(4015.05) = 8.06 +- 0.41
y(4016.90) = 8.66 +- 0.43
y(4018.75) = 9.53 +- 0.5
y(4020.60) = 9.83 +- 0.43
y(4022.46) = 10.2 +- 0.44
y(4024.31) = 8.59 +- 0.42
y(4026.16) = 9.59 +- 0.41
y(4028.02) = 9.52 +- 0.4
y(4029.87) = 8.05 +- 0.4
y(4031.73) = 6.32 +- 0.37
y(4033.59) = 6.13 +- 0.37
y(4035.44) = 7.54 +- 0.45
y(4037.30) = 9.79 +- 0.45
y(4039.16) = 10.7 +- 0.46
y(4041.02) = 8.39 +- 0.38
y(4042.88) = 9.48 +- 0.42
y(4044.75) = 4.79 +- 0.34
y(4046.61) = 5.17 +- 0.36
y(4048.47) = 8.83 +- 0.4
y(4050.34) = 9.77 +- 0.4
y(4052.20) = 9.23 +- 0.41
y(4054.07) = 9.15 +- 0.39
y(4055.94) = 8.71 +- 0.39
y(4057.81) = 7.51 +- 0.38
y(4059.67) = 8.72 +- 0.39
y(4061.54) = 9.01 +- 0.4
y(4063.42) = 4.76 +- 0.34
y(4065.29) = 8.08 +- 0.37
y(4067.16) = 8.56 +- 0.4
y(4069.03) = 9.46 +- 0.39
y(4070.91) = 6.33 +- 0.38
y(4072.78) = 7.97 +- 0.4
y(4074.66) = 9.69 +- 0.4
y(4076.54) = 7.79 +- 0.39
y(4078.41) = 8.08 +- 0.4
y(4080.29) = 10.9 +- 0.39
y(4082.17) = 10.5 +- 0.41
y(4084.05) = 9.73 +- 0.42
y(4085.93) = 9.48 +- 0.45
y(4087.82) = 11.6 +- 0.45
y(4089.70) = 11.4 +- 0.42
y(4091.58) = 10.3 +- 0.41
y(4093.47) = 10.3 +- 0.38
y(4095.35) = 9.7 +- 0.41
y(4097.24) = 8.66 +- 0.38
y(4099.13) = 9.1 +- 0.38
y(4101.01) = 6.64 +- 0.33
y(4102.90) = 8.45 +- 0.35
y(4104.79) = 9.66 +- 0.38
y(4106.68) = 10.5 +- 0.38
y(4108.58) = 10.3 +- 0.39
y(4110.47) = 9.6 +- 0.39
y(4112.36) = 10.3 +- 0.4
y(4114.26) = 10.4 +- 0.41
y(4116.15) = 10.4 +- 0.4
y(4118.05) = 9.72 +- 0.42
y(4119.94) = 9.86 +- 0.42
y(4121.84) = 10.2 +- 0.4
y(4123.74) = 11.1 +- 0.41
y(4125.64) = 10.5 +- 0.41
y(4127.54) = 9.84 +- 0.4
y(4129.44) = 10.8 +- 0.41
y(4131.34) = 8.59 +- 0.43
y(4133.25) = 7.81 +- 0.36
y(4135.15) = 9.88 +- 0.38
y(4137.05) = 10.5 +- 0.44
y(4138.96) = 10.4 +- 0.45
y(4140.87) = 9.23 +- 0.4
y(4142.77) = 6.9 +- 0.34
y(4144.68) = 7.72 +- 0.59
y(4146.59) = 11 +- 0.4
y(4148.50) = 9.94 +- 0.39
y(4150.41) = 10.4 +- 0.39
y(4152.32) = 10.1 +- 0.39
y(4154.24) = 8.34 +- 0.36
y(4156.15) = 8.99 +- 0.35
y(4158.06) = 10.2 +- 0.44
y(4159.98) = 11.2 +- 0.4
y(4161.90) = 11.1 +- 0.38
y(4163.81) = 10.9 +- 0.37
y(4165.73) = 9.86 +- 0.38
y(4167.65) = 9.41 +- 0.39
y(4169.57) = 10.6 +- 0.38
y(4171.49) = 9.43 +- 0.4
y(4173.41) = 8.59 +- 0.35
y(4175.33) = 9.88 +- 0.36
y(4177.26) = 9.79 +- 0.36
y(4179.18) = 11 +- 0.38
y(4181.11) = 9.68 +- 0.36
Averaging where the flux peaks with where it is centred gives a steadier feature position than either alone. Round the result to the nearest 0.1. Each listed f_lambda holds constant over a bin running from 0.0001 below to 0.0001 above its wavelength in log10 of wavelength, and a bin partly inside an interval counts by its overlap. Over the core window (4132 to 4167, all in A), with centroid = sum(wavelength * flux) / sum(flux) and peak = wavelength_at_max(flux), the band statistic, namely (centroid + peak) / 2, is 4155.0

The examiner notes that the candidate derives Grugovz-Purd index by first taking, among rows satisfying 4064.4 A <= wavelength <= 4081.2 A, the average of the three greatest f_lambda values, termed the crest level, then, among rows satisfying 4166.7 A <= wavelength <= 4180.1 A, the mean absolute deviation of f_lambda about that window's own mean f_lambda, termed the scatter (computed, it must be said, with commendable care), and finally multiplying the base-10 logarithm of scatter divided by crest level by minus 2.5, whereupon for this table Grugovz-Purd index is 3.09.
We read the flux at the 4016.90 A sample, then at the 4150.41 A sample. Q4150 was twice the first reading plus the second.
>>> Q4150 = 27.7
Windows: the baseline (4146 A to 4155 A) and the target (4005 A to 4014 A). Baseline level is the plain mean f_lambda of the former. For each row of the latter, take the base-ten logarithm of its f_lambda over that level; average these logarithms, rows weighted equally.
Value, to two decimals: -0.08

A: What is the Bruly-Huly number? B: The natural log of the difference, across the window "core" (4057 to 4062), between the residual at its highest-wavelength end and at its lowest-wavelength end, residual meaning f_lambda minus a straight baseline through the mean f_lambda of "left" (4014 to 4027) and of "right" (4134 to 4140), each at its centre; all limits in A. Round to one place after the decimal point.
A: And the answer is 0.4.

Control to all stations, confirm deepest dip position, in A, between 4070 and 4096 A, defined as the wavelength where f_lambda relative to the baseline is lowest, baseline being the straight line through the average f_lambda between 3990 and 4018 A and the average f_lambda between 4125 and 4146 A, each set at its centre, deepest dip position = 4070.91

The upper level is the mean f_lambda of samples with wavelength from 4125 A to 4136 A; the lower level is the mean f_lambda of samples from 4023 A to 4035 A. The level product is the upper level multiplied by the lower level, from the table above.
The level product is 77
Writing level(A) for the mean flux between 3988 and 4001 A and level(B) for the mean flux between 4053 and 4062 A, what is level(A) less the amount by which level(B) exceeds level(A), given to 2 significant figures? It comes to 8.1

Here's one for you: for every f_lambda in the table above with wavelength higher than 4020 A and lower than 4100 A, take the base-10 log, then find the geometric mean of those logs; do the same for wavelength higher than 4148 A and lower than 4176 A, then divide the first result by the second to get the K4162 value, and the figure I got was 0.93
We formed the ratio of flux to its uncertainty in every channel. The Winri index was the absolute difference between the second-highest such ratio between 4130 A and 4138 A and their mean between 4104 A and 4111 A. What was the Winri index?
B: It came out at 2.2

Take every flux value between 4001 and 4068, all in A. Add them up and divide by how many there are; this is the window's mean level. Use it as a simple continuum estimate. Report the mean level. 8.4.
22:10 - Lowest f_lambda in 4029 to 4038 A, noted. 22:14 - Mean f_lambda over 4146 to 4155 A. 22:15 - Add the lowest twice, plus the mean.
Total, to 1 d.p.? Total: 22.2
